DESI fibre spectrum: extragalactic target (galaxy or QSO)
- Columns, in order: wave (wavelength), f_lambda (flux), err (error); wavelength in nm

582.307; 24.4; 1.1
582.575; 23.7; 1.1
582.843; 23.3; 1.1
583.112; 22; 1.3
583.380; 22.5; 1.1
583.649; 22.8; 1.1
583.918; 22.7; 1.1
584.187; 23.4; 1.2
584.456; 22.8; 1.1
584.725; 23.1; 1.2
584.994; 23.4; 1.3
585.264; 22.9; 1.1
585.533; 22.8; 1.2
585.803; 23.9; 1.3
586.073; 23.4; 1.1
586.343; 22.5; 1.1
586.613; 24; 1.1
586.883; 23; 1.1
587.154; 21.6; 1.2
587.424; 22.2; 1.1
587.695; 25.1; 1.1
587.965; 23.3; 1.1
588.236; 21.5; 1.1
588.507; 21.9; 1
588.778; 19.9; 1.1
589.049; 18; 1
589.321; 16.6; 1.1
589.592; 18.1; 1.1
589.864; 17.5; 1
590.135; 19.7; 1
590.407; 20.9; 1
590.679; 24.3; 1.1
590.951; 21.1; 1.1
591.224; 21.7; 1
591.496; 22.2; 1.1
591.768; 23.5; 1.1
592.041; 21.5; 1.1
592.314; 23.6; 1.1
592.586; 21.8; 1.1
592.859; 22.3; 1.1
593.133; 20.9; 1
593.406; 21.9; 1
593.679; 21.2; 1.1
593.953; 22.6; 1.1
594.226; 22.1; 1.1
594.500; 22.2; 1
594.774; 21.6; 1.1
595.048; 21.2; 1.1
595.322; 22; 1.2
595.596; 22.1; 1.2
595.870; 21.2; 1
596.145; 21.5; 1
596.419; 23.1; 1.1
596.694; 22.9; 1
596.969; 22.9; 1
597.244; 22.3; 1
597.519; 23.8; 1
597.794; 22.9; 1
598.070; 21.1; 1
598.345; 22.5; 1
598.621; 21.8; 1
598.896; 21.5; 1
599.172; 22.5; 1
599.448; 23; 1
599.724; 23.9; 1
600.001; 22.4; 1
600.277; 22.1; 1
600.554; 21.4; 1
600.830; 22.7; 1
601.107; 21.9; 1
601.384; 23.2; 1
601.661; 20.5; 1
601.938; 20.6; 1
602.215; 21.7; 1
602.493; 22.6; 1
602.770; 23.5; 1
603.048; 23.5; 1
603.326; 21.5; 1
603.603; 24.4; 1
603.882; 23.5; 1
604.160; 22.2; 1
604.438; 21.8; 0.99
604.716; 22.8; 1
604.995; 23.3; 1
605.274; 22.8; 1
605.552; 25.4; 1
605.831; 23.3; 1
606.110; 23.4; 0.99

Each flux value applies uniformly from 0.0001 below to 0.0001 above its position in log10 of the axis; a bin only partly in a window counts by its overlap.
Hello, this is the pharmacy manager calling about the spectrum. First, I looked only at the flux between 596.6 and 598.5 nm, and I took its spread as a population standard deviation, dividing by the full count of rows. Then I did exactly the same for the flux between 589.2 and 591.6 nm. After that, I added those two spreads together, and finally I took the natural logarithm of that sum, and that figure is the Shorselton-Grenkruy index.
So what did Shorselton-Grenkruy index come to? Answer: 1.1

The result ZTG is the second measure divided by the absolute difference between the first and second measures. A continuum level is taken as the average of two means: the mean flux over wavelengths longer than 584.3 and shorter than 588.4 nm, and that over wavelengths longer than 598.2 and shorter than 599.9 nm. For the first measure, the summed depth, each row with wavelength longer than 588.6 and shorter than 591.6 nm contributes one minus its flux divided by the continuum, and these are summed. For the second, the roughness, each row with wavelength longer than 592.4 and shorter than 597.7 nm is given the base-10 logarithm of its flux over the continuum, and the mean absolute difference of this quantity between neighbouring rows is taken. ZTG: 0.010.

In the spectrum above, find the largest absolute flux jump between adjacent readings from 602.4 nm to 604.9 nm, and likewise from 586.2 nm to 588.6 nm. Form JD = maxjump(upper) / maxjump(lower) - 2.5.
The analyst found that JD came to -1.5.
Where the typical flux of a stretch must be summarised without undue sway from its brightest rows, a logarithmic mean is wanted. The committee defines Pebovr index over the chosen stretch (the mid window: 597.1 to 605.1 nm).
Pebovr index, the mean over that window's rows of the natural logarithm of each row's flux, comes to 3.110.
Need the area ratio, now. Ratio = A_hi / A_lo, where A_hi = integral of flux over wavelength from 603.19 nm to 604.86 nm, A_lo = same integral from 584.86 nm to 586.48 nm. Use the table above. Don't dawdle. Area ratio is 1.01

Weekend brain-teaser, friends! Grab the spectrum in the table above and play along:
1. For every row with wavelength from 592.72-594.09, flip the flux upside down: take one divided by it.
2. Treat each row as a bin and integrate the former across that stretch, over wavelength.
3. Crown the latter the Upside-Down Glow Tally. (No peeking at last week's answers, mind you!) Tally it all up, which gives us 0.063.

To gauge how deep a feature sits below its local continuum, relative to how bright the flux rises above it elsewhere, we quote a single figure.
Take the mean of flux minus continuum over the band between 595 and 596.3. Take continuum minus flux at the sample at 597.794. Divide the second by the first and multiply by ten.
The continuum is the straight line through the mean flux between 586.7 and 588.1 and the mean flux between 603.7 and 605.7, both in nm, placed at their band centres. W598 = -1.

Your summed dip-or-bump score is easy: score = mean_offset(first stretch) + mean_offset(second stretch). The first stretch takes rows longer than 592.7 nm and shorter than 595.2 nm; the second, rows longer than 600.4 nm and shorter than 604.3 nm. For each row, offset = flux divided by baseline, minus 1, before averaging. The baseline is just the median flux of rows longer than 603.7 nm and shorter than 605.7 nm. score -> -0.064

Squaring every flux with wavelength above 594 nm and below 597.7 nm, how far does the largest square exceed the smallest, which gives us 117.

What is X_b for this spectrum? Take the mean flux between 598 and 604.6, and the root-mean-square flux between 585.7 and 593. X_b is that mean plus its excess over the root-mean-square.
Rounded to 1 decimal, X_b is 22.9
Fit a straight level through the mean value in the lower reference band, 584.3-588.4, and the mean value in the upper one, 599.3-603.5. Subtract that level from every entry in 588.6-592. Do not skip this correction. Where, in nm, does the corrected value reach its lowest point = 589.321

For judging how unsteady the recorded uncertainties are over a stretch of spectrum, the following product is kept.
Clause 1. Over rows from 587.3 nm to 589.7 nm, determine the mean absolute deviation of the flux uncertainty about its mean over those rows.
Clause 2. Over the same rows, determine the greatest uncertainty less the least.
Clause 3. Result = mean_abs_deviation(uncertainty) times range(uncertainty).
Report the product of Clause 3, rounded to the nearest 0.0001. 0.0035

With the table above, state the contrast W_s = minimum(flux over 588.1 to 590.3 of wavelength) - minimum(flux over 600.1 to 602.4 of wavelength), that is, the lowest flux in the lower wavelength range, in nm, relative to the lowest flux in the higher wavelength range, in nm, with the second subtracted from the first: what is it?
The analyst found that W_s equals -4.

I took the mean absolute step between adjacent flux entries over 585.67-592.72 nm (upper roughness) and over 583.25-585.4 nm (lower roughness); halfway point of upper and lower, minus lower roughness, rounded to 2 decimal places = 0.57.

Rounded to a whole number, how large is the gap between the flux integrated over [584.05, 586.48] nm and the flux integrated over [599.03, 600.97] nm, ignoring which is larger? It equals 12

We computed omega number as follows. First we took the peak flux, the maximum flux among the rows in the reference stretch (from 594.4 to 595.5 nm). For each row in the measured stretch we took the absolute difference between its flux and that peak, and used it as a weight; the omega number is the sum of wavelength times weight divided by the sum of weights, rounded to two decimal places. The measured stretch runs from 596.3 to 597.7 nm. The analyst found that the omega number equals 597.02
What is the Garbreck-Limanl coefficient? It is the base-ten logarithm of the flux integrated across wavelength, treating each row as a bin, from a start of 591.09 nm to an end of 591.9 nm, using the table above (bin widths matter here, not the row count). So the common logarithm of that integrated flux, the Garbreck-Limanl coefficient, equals 1.26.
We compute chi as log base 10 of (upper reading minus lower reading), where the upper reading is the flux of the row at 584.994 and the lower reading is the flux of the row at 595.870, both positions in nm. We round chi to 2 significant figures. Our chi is 0.34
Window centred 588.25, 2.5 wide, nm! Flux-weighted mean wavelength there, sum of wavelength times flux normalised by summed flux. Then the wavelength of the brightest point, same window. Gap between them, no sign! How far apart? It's 0.48 nm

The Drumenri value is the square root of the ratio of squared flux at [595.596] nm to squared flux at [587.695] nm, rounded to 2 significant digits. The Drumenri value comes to 0.88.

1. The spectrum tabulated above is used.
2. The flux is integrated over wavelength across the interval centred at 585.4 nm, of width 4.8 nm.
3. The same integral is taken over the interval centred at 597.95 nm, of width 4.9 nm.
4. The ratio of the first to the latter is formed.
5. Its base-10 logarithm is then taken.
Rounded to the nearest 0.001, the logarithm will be 0.002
